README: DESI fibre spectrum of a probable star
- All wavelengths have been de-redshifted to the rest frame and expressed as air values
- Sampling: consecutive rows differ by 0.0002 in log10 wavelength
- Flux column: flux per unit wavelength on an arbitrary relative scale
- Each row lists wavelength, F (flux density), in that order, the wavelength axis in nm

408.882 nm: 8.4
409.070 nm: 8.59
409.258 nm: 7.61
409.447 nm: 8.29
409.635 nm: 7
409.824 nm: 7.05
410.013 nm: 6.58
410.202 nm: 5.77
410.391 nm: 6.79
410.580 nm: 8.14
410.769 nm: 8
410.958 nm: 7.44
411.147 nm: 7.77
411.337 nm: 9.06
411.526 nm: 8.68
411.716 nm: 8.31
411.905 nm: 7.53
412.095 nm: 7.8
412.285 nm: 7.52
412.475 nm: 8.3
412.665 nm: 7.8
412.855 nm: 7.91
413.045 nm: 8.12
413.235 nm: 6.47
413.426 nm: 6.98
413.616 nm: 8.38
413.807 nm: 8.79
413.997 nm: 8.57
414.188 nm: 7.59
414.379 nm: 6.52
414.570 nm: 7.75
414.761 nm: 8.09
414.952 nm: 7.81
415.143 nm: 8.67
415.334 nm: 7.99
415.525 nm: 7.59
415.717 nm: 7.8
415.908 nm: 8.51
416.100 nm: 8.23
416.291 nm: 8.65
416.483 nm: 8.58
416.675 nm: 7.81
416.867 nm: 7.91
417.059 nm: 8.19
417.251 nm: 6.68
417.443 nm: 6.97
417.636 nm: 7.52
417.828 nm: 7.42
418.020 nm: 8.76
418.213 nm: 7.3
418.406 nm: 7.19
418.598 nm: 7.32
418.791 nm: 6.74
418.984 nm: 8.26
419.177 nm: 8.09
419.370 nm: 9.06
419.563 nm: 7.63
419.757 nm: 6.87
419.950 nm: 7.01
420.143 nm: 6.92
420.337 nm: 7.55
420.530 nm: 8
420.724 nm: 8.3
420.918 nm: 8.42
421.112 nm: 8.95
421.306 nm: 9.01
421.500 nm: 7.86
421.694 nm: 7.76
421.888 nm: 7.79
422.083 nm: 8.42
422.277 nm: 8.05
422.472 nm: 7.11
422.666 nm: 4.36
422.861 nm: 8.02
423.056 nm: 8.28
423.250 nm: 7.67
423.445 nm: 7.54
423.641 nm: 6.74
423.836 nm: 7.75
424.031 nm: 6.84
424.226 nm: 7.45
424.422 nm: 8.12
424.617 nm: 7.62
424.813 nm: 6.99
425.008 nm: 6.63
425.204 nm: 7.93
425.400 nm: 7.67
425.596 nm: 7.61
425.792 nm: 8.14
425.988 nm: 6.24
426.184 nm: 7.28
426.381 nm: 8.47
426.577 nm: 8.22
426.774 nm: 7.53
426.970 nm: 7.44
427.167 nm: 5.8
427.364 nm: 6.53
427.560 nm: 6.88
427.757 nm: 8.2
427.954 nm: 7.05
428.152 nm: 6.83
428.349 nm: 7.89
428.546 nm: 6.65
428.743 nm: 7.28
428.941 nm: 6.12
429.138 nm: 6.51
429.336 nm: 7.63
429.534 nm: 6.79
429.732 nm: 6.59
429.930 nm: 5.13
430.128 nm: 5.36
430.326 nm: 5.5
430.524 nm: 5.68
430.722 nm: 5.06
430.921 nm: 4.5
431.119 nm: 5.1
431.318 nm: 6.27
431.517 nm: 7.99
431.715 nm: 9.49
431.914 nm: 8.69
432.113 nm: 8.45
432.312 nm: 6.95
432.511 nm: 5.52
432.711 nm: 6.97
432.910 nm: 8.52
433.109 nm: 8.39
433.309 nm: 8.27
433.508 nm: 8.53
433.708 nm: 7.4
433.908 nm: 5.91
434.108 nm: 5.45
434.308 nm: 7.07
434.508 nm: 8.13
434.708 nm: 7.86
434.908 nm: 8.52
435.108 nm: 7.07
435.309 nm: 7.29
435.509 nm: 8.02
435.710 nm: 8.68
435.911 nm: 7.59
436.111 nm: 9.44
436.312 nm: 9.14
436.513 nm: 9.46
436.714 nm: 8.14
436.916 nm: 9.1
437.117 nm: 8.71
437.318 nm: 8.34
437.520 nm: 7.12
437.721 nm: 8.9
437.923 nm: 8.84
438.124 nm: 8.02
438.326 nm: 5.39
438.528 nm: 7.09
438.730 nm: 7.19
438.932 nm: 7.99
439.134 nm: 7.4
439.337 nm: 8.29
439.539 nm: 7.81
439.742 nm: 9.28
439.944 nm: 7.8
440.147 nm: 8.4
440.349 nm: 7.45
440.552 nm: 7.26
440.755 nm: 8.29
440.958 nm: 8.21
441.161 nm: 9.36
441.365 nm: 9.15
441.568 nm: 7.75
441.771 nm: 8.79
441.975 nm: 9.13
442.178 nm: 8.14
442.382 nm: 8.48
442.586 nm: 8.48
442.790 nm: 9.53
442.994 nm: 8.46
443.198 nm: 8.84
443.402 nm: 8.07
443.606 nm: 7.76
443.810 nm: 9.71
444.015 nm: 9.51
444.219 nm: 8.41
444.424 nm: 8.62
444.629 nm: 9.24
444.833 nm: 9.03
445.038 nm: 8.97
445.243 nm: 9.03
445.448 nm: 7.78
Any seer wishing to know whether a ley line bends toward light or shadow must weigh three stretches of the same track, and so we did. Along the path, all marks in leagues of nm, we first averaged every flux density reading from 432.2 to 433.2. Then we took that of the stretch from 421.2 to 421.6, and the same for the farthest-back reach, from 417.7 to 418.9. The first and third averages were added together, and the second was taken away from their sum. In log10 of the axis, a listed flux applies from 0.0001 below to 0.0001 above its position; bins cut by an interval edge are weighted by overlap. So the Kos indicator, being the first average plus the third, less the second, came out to 6.3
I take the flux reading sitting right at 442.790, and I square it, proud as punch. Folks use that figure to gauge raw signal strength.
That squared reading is 91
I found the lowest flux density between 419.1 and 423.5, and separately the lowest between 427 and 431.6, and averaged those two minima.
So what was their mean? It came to 4.4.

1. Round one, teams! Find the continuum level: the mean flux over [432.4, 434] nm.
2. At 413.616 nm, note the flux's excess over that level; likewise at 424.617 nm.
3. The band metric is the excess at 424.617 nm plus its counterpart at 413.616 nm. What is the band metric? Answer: 1.1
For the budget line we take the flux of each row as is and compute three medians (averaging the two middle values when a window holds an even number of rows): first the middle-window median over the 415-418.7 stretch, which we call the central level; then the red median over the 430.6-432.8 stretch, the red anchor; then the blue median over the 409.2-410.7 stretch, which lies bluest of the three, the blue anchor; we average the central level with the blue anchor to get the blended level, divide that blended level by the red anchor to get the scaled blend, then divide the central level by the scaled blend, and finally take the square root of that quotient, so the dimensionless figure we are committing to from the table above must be 2.71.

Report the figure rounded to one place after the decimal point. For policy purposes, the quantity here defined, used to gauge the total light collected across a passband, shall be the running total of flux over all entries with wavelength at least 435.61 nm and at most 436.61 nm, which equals 44.3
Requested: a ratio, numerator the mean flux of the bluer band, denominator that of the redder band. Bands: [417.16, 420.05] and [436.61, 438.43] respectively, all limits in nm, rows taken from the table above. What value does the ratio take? 0.93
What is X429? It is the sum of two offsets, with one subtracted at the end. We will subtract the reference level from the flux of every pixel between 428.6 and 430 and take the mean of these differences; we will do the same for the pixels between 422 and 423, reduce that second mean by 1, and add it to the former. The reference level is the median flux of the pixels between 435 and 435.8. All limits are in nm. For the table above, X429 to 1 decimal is -2.5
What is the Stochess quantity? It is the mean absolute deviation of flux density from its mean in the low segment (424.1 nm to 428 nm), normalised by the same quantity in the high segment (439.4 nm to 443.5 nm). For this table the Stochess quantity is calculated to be 1.11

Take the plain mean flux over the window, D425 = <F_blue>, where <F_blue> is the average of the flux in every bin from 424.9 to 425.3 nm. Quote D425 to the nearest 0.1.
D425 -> 7.3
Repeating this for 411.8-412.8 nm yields 7.8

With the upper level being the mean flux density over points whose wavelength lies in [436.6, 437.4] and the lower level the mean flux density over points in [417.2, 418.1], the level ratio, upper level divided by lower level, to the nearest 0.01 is 1.15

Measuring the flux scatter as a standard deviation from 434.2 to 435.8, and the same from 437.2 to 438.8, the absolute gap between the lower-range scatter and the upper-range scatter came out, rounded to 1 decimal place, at 0.5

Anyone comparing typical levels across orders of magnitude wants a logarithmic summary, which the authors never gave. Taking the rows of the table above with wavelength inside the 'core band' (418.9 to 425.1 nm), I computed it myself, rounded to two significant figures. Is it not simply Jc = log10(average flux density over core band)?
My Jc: 0.88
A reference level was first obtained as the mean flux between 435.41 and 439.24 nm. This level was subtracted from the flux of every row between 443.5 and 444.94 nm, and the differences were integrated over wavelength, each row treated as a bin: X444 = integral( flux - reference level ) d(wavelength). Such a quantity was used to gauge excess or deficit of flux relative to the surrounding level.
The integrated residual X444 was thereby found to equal 1.1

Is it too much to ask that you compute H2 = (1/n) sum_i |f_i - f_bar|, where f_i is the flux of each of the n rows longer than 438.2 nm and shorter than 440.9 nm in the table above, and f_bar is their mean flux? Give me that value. 0.65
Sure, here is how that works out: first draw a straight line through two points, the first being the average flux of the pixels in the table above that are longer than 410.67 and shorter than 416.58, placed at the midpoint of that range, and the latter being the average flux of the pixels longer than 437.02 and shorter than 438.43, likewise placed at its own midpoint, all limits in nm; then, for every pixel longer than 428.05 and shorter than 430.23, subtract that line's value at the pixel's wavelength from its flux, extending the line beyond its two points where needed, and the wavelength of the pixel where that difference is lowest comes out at 429.930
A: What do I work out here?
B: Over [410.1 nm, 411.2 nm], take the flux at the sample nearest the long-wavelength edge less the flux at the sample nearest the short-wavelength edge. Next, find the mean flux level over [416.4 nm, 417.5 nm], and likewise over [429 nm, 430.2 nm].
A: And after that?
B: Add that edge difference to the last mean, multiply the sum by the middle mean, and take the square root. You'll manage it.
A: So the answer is 8.0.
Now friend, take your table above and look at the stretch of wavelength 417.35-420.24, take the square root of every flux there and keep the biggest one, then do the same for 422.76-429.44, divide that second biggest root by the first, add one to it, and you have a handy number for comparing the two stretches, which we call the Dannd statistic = 1.97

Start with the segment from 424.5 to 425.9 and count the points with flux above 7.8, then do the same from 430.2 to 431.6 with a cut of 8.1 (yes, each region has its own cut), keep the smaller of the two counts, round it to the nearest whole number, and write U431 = 0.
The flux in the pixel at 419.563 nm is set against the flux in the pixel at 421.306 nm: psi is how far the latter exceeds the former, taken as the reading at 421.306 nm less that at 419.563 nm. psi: 1.4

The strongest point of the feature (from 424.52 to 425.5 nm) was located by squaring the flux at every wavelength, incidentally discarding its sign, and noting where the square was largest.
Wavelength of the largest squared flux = 425.204 nm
